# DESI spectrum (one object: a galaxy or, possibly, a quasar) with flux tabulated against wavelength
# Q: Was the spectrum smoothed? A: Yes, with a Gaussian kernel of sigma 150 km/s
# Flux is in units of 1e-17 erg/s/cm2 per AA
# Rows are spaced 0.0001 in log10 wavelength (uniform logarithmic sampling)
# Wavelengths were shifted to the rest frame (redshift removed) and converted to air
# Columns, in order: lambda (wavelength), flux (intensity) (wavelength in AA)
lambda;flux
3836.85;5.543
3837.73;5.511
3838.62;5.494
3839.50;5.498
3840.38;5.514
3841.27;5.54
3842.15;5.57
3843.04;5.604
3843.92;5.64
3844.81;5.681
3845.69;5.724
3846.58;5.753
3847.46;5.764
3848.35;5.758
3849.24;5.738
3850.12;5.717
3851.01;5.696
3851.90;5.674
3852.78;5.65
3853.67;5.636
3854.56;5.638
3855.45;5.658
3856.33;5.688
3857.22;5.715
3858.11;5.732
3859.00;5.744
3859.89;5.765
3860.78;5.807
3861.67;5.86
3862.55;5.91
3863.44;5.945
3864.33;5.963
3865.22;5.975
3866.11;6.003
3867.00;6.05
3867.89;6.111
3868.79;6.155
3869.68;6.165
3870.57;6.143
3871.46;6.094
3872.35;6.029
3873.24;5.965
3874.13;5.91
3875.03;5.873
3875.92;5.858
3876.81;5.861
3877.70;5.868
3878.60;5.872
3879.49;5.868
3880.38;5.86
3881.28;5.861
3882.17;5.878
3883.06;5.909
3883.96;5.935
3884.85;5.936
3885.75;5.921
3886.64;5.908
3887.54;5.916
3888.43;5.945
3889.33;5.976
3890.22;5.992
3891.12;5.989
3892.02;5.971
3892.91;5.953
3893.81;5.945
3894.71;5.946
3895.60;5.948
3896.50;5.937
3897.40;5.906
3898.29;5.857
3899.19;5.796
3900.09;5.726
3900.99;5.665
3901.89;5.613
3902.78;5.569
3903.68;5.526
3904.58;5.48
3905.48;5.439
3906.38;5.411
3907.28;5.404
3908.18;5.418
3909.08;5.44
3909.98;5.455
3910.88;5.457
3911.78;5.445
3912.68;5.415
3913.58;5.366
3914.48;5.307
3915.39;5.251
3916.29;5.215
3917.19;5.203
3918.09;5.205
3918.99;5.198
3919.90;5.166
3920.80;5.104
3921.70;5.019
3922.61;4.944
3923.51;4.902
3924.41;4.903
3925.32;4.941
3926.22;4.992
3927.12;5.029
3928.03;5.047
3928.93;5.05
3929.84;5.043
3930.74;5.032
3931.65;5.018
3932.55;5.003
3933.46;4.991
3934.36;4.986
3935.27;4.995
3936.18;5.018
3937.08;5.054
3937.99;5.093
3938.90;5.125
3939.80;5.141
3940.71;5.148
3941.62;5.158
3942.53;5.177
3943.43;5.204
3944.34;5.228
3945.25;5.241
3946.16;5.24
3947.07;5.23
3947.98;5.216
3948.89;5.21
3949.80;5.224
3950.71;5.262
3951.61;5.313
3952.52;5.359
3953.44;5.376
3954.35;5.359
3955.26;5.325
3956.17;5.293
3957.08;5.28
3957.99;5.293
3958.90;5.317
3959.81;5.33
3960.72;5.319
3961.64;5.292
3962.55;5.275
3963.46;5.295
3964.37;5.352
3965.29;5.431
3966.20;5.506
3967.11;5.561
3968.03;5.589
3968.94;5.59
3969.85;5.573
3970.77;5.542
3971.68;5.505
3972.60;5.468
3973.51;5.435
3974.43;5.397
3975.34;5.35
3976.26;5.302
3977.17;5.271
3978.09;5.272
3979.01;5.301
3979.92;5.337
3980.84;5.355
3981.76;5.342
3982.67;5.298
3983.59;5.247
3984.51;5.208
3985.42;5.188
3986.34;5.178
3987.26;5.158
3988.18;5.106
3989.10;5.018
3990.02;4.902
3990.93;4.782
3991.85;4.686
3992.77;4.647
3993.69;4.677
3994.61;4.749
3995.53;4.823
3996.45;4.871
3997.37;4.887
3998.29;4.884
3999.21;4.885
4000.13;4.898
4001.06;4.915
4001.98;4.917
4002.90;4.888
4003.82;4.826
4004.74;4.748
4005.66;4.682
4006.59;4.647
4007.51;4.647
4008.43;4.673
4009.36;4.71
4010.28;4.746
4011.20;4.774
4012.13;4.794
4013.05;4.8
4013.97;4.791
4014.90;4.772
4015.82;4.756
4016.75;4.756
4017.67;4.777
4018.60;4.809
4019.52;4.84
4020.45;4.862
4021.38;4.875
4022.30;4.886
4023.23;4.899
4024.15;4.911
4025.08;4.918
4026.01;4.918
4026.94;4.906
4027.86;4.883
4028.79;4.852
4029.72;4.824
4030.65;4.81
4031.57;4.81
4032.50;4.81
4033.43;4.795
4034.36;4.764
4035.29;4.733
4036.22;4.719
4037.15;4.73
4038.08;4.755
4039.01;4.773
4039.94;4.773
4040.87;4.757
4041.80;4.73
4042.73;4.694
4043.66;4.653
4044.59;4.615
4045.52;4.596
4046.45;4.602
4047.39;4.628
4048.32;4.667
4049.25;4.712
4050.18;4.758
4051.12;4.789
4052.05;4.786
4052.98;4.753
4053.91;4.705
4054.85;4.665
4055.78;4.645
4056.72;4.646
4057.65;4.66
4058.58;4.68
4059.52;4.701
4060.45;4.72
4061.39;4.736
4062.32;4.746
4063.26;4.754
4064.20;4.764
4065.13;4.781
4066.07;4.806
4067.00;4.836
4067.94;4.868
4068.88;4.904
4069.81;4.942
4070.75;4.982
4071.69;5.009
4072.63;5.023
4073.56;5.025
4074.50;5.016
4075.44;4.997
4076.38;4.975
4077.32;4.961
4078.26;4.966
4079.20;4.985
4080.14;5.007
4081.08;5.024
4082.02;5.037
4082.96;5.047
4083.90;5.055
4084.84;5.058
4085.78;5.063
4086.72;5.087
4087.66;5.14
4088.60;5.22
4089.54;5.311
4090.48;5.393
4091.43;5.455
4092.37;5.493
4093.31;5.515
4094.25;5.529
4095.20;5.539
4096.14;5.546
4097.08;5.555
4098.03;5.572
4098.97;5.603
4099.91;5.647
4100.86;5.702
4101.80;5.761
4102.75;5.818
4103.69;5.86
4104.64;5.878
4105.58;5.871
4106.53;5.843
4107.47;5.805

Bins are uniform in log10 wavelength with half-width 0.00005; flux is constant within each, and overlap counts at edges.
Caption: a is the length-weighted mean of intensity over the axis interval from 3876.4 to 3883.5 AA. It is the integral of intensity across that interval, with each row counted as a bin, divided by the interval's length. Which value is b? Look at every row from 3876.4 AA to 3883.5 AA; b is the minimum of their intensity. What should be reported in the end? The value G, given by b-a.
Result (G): -0.02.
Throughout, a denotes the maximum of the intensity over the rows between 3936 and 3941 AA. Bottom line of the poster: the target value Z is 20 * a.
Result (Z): 103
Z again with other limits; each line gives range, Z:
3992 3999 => 98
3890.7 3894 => 120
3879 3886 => 119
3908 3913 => 109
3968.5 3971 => 112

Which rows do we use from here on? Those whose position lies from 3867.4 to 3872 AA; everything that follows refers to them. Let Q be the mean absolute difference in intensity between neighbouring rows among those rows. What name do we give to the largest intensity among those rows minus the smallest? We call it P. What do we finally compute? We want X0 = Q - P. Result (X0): -0.04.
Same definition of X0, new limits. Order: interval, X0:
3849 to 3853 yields -0.07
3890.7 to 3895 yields -0.03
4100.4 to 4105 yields -0.13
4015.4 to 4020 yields -0.06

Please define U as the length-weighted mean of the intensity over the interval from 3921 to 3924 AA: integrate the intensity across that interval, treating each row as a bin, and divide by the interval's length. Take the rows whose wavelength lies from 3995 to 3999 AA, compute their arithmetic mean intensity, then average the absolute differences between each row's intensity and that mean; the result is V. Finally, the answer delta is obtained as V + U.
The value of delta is 5.0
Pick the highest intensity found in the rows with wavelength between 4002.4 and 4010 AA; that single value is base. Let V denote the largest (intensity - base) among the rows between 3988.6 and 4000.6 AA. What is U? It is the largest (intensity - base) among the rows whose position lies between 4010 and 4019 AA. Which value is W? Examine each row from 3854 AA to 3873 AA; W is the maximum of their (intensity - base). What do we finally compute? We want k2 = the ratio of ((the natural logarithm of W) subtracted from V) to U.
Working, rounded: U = -0.1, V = 0.1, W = 1.3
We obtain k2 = 1.4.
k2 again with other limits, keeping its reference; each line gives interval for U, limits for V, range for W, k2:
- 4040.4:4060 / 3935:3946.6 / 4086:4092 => -9.3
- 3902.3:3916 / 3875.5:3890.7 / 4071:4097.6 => 2.2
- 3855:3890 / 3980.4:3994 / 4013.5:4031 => 3.1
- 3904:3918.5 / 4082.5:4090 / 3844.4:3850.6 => 0.9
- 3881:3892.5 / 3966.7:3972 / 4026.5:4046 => 4.3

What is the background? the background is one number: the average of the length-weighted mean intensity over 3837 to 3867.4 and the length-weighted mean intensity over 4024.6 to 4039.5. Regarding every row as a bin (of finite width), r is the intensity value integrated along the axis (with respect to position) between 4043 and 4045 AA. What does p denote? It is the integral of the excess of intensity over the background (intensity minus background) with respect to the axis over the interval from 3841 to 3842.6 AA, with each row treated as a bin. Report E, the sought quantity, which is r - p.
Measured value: 8.83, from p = 0.5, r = 9.3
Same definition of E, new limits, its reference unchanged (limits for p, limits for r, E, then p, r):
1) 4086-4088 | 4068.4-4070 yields 8.21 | -0.3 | 7.9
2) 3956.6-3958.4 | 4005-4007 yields 9.29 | 0.0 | 9.3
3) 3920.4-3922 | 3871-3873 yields 12.46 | -0.3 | 12.1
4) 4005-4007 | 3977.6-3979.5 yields 11.22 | -1.2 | 10.0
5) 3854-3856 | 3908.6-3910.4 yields 9.04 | 0.8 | 9.8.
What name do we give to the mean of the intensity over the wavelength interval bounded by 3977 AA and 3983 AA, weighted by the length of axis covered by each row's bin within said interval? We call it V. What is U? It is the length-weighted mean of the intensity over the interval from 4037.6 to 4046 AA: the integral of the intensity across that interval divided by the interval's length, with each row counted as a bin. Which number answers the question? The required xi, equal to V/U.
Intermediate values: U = 4.71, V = 5.3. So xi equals 1.128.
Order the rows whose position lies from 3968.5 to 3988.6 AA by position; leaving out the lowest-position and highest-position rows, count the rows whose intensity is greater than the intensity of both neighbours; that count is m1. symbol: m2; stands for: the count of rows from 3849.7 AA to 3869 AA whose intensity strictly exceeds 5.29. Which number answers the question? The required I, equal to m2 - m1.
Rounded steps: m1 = 1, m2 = 22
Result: 21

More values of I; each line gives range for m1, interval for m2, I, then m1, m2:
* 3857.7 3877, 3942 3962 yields 10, 1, 11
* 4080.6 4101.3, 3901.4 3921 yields 15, 0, 15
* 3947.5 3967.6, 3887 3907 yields 20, 2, 22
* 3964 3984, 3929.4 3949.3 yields -2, 2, 0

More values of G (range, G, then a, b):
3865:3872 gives -0.11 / 6.09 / 5.975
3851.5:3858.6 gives -0.04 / 5.68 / 5.636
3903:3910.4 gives -0.04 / 5.45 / 5.404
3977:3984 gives -0.05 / 5.30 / 5.247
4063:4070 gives -0.08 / 4.83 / 4.754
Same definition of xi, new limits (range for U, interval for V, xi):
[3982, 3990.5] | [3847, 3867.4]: 1.123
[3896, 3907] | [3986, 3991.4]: 0.888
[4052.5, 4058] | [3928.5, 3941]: 1.078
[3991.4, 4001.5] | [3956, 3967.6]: 1.113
